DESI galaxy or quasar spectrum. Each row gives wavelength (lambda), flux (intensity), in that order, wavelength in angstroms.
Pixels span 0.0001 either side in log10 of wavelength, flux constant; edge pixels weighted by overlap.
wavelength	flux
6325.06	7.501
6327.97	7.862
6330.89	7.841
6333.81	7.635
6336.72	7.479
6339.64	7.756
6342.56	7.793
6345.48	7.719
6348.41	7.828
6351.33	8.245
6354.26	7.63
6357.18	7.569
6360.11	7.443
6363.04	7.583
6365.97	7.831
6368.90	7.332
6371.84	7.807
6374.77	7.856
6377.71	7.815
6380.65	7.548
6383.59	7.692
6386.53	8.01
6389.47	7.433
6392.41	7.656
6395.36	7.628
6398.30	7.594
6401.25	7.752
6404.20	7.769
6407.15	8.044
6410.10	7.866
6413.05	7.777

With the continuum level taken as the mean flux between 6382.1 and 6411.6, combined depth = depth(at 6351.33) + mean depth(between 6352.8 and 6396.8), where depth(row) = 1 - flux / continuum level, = -0.053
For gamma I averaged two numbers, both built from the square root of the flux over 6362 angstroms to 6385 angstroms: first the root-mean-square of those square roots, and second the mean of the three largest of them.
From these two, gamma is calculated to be 2.785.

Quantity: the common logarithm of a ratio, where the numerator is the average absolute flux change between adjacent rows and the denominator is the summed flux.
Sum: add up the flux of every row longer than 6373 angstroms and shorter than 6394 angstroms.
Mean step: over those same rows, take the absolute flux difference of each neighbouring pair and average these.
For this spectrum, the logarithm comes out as -2.31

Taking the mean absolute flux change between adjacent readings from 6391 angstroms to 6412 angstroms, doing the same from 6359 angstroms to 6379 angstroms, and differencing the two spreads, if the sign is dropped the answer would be 0.13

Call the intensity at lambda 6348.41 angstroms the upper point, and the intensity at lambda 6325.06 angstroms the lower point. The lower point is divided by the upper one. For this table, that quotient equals 0.96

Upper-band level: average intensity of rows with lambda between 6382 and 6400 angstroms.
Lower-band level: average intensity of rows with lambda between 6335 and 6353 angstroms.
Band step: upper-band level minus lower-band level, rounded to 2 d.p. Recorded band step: -0.13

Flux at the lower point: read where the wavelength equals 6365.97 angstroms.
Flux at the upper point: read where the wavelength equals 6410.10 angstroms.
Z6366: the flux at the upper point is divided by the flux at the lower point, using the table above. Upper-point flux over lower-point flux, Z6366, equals 1.00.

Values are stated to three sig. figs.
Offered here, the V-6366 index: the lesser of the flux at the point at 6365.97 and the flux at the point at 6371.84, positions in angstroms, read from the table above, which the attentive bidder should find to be 7.81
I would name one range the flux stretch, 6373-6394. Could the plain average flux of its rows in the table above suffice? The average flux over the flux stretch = 7.72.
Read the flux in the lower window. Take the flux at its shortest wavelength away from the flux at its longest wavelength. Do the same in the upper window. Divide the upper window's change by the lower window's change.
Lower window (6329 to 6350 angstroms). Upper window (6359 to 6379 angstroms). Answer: -28.6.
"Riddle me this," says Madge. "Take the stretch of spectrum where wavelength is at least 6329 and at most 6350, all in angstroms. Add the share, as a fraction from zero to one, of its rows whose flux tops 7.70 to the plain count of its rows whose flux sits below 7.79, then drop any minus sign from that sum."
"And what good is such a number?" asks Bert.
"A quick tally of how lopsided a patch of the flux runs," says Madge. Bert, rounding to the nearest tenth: 4.7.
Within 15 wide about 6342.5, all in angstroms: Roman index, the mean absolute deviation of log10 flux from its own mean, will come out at 0.0054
